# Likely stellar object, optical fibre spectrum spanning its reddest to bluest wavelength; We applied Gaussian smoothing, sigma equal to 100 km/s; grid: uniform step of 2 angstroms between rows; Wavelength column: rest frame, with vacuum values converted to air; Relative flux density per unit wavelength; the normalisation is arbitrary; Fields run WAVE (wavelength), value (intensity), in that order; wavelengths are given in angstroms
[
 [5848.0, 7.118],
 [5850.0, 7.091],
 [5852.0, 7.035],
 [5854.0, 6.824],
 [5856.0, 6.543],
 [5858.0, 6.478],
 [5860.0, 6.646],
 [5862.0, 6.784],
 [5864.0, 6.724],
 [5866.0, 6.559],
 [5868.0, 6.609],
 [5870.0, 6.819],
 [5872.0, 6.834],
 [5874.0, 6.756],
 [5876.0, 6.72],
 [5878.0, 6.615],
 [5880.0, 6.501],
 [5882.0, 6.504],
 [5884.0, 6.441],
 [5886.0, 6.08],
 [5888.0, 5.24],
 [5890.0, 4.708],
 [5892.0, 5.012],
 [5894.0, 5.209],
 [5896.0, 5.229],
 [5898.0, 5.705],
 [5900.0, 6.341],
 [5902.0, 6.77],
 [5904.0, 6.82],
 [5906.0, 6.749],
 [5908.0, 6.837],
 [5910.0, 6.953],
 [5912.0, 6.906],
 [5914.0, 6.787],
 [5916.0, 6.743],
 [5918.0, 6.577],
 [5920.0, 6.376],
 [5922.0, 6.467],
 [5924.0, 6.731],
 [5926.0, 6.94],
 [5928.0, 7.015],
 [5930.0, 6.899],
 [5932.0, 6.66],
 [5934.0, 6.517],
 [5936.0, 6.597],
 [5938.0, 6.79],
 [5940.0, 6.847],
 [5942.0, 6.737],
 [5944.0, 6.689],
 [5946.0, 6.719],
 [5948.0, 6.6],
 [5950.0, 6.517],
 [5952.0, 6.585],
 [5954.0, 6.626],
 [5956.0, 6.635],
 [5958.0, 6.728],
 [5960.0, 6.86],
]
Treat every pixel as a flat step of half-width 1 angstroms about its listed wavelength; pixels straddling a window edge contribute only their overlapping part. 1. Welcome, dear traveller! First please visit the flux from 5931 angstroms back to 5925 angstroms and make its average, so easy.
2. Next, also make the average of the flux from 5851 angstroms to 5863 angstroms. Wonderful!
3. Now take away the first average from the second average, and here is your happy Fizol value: -0.2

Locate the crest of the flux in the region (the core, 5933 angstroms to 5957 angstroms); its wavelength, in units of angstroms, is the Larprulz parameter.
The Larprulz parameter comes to 5940.0 angstroms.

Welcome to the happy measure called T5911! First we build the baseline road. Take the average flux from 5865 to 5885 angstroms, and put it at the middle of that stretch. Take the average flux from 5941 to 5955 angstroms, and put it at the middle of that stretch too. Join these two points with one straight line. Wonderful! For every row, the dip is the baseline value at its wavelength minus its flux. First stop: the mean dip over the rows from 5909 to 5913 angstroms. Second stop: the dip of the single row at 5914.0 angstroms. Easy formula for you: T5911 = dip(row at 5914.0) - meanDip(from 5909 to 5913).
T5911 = 0.14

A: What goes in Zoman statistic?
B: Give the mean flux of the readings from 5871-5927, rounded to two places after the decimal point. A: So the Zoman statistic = 6.34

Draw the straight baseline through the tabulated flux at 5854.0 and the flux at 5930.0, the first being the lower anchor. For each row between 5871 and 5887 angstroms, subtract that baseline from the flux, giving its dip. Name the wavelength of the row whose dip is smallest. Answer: 5886.0 angstroms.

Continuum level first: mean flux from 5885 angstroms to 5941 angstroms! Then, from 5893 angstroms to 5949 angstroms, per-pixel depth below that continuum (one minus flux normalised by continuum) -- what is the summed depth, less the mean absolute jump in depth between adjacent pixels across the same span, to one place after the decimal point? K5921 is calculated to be -0.9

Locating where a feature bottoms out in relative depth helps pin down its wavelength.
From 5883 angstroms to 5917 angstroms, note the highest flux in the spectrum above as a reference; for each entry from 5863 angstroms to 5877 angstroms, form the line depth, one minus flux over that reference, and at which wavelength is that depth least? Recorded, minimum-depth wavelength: 5872.0 angstroms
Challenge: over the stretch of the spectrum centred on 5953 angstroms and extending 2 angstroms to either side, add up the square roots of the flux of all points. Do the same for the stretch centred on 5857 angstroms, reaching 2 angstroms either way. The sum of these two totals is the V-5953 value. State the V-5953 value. 10.2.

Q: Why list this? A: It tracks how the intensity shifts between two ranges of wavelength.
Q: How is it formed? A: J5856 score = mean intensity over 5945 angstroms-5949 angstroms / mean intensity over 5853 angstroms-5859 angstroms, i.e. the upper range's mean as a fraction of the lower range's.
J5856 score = 1.01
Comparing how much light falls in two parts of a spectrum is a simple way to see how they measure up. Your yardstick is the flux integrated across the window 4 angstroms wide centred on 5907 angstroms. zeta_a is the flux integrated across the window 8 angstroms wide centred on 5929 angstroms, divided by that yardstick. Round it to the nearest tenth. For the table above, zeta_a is 2.0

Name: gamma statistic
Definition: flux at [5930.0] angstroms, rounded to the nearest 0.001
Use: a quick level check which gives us 6.899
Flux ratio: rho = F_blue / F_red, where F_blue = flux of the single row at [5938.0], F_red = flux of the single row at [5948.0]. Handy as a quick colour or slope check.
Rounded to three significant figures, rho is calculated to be 1.03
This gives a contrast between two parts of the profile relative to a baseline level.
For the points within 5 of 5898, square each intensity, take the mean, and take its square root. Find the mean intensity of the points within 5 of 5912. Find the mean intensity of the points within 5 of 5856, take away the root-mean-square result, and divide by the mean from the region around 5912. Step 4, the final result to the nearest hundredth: 0.12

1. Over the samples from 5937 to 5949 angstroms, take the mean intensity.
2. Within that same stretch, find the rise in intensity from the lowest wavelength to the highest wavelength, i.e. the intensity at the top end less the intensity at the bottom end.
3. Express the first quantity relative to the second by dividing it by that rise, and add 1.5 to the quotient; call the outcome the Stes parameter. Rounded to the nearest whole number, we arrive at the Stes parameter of -34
